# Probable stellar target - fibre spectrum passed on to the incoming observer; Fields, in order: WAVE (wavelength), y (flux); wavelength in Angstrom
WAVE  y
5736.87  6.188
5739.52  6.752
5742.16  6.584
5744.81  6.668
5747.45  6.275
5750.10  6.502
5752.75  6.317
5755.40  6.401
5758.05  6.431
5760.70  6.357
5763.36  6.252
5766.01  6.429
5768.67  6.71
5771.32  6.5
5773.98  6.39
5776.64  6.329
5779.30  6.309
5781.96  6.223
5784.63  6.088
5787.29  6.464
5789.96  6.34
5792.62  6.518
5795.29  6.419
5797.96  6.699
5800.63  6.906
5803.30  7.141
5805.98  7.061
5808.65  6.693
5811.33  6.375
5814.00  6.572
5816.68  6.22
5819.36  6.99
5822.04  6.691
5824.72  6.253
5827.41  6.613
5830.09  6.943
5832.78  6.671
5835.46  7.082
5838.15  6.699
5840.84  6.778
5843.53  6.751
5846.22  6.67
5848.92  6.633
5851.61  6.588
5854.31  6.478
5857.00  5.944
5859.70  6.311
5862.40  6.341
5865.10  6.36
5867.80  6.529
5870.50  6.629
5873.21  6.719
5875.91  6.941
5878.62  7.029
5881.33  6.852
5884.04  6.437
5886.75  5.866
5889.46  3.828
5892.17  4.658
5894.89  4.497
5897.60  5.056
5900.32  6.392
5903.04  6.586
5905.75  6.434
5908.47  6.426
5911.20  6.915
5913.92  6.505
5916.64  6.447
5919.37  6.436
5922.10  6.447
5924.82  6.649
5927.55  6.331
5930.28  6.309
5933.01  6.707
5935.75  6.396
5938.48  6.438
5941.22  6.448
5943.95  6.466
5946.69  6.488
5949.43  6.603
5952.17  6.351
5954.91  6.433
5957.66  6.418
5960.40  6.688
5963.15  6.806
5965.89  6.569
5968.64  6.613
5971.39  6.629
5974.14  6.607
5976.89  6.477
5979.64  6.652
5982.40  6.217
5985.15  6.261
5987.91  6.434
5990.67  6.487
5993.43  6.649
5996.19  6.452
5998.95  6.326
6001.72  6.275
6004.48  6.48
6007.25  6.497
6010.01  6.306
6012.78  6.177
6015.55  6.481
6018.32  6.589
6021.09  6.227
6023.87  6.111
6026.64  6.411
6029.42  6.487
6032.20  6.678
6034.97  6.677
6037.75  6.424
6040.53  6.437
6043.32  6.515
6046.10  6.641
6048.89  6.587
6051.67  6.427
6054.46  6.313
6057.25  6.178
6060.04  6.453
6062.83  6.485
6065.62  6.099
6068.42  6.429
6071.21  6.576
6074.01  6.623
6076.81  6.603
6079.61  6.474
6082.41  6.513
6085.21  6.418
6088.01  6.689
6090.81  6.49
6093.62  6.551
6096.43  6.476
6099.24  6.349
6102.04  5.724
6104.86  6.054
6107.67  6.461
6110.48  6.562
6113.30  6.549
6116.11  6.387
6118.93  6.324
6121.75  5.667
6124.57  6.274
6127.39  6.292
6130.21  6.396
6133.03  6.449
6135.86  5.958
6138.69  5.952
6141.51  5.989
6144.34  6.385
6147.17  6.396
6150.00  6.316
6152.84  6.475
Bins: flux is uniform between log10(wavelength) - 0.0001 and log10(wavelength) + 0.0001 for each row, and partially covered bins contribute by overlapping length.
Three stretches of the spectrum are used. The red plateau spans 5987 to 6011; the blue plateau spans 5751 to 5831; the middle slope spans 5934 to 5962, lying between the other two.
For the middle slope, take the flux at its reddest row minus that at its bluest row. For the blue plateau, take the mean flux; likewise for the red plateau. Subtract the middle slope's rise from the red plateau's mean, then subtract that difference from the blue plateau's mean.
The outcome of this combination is 0.38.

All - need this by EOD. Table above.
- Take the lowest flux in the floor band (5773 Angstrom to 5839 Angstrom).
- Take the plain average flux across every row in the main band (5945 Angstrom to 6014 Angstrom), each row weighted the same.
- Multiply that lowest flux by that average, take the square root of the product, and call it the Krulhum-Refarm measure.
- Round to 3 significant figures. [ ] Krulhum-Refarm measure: 6.28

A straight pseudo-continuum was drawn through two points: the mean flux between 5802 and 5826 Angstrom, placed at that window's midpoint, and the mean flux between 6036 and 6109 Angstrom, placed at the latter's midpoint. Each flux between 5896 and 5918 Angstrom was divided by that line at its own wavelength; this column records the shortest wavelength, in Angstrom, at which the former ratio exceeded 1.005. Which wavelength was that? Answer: 5911.20 Angstrom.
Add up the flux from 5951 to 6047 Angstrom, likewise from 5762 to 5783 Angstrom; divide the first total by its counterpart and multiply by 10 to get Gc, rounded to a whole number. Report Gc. 44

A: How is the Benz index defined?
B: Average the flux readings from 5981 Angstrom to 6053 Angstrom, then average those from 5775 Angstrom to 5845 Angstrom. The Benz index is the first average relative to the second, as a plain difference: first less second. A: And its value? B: -0.176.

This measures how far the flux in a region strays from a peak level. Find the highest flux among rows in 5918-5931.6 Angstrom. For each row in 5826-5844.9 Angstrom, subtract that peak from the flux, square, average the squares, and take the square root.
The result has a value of 0.21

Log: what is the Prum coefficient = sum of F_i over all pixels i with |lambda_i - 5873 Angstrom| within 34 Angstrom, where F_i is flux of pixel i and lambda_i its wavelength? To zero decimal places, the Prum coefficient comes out 155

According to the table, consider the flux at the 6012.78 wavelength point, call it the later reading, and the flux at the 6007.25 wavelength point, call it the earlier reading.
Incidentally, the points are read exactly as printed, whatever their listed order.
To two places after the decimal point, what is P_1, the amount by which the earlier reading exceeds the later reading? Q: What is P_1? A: 0.32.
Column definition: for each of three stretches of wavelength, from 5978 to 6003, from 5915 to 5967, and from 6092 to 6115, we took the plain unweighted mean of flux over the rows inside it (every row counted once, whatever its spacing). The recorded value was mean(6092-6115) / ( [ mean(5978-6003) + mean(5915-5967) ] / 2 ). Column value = 0.98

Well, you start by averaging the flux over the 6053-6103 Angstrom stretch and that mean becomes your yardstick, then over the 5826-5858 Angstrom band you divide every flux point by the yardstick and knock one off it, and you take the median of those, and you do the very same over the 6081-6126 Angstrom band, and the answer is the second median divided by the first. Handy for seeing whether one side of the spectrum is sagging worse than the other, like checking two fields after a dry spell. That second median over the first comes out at 0.1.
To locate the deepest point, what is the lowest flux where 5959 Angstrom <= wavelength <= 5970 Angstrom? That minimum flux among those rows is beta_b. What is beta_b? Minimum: 6.569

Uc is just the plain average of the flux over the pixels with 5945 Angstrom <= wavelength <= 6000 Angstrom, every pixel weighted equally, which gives 6.51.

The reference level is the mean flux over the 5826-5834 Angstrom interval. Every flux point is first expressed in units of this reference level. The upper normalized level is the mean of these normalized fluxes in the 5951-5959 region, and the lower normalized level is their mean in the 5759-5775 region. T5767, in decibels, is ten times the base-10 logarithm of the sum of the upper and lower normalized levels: 2.80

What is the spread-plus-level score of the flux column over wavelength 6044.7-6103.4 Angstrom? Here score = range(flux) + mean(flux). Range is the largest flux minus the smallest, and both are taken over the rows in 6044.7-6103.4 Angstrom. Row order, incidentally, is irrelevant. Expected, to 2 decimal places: 7.40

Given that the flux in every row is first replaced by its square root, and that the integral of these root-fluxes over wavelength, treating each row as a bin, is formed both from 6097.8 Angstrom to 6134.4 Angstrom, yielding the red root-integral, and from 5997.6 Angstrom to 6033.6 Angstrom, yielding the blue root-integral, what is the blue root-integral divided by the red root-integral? 0.993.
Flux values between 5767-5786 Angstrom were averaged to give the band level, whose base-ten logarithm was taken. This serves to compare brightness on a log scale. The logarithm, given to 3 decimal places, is 0.804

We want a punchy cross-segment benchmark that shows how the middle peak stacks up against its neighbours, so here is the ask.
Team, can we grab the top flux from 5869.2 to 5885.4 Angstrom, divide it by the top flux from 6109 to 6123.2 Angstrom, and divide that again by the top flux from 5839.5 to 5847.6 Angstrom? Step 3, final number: 0.158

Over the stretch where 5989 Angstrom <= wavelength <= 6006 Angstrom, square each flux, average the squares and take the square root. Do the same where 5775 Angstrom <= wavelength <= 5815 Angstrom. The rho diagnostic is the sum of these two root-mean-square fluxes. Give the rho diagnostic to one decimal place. 13.0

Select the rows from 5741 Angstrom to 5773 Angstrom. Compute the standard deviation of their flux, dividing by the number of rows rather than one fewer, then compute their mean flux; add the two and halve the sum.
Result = 3.30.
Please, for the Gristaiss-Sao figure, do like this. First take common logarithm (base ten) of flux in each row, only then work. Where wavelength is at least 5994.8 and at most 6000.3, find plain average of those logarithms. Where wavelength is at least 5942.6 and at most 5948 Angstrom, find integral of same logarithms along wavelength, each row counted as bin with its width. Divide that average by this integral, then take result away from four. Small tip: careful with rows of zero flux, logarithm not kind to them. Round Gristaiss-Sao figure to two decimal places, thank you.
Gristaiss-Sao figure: 3.82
